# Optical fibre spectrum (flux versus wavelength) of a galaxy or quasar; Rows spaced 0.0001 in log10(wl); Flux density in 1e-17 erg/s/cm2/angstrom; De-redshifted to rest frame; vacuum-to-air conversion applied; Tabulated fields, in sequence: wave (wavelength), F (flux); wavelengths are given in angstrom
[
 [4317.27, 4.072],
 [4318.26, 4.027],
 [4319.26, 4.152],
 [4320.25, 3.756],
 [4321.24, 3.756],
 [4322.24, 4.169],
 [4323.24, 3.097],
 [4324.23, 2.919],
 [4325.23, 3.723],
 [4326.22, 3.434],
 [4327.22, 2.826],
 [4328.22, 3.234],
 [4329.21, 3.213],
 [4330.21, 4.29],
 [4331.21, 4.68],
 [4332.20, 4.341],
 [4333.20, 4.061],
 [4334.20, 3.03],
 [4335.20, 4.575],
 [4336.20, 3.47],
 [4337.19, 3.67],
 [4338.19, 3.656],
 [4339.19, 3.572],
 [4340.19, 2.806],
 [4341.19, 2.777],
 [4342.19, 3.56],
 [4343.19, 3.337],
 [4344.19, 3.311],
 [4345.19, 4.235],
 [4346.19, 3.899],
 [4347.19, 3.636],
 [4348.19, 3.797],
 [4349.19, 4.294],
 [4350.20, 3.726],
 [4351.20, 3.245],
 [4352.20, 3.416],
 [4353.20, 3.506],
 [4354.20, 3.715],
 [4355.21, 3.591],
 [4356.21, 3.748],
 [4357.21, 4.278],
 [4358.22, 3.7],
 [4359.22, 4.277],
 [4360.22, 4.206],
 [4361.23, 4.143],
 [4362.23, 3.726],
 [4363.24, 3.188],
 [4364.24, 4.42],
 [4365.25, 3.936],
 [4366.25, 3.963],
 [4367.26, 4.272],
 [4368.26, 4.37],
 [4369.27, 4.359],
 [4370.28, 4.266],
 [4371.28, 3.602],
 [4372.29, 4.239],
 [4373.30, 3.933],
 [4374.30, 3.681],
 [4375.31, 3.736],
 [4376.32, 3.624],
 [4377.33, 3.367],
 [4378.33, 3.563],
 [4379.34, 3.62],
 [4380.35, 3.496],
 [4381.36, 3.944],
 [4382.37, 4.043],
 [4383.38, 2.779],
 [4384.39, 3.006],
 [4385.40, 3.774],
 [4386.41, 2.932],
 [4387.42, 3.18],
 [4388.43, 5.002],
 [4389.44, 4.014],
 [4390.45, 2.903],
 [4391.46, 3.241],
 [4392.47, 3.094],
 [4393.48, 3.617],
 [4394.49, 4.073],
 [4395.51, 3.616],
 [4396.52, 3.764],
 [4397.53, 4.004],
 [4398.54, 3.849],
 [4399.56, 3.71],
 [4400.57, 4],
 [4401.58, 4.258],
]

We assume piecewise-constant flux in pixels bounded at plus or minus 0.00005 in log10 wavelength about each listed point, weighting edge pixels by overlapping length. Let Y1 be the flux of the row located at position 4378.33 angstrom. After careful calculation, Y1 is 3.563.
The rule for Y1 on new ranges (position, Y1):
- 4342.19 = 3.56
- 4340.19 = 2.806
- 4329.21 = 3.213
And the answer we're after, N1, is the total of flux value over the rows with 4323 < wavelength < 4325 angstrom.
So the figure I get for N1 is 6.0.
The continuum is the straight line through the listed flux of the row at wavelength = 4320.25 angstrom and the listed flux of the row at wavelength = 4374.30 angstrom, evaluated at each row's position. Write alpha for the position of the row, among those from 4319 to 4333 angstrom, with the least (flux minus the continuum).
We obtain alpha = 4327.22 angstrom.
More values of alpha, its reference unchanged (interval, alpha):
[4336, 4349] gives 4341.19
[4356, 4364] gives 4363.24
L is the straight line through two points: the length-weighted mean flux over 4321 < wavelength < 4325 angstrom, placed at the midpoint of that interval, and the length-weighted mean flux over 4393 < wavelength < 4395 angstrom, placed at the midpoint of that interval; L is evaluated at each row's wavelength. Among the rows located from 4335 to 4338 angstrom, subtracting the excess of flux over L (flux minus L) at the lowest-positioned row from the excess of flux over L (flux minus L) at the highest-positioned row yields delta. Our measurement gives -0.9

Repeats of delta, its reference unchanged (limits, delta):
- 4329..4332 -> 1.5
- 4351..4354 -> 0.3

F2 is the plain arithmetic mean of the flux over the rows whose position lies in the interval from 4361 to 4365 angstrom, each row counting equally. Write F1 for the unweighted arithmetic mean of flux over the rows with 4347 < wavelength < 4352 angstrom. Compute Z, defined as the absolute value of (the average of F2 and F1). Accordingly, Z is 3.80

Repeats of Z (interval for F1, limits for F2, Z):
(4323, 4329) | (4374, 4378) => 3.40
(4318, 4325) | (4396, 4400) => 3.76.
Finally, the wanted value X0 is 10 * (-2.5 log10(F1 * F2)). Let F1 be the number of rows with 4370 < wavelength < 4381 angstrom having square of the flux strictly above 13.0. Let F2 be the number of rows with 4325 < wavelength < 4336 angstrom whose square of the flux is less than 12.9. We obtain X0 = -39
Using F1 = 7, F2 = 5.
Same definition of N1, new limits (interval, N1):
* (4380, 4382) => 7.4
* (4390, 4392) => 6.1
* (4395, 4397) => 7.4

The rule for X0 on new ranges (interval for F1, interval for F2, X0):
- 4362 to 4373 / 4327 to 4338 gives -41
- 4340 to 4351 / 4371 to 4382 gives -31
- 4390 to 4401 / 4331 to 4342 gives -40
